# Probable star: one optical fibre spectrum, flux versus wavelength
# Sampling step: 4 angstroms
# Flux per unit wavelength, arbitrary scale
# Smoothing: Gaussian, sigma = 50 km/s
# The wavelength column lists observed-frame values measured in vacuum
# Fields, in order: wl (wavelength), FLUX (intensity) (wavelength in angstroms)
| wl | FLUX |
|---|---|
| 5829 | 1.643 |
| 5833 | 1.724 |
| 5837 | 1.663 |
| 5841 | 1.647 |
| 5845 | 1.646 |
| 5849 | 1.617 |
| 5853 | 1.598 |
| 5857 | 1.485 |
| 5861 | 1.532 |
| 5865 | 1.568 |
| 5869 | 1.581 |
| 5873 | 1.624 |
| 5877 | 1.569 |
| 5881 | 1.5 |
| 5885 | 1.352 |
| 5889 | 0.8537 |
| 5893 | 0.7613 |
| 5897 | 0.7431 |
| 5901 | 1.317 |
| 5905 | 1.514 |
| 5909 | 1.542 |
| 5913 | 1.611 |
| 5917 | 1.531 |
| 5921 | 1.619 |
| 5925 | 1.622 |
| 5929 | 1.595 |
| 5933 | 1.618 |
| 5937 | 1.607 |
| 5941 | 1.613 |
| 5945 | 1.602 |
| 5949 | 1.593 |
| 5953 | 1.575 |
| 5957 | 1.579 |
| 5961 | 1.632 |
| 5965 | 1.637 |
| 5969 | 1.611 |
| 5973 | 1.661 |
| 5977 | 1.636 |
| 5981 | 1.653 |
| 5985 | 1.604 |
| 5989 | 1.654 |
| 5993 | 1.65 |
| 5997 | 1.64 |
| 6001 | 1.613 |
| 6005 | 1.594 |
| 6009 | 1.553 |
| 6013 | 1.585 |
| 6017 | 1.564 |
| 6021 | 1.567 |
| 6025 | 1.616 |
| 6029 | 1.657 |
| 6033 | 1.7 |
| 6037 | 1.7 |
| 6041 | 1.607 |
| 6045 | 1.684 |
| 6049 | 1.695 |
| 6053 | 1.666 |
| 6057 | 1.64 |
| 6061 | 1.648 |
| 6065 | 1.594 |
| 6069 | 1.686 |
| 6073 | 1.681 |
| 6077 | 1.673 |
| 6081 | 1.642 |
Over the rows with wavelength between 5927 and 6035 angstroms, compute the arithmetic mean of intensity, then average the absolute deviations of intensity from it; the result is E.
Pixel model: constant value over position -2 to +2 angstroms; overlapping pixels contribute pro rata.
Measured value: 0.03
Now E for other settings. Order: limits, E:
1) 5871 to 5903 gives 0.32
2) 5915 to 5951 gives 0.02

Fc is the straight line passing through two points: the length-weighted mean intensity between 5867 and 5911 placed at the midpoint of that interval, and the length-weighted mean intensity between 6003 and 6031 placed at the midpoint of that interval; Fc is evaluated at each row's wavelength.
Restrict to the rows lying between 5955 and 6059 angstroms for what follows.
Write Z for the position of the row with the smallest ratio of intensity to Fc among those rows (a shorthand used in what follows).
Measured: 6057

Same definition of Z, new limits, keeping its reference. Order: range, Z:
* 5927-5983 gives 5957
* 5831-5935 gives 5897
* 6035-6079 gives 6065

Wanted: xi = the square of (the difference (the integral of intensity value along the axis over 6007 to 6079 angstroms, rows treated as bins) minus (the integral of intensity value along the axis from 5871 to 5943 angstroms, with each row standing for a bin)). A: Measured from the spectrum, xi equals 246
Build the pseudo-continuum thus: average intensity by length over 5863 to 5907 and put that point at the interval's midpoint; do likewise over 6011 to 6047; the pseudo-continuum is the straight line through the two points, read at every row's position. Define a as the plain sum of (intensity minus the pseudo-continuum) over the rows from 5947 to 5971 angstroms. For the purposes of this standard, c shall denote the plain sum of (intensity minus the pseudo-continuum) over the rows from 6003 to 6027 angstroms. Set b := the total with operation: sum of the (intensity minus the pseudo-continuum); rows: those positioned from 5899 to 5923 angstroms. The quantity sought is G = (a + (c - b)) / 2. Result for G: -0.14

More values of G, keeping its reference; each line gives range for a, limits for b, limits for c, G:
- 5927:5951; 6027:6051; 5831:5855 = 1.77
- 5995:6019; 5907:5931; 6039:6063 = -0.65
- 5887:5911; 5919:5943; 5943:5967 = -0.84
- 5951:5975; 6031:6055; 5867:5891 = 0.72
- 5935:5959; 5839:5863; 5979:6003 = -0.36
